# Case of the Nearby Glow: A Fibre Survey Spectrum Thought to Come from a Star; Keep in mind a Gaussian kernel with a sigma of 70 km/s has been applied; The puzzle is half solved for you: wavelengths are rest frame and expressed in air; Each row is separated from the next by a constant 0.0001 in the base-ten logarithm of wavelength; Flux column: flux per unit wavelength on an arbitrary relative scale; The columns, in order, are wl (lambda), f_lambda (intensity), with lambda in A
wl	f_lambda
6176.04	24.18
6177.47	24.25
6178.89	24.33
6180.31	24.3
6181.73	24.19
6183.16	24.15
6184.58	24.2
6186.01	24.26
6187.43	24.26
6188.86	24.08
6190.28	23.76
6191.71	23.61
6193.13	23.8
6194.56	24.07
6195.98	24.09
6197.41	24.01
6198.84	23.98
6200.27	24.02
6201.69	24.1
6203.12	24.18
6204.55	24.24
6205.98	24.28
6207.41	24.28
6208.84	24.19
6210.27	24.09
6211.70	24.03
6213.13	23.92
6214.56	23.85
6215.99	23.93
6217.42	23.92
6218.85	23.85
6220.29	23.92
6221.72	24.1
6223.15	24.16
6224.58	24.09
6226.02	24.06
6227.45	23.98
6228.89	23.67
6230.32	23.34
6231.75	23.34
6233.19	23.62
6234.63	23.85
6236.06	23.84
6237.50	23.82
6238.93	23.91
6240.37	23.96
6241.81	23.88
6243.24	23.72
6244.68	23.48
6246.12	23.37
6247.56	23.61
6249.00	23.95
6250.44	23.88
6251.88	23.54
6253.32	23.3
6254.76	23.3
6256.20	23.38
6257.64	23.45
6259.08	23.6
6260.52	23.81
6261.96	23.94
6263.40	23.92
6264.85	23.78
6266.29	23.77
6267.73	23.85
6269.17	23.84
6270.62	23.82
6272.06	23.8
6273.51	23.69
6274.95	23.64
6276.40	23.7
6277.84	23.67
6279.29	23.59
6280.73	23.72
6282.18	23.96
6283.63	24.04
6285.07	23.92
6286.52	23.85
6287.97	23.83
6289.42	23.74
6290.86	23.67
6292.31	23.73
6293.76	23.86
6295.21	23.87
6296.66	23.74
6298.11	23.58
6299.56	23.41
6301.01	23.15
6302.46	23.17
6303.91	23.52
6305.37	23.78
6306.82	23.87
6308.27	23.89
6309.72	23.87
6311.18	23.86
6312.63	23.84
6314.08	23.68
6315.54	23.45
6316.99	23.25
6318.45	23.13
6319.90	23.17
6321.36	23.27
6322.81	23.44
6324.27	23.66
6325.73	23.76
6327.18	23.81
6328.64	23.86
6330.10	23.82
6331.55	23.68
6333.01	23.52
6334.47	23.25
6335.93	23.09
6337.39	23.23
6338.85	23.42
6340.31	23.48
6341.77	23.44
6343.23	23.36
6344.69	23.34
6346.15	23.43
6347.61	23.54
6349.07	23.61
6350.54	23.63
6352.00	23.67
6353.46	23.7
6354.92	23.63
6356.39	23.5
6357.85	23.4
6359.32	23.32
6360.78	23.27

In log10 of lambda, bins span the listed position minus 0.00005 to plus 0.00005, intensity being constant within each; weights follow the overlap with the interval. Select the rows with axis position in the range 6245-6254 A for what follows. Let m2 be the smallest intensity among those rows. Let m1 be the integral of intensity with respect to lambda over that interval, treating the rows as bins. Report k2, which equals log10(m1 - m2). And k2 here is 2.28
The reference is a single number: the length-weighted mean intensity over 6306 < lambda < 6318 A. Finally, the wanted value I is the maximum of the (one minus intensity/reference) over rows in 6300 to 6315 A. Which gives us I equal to 0.0233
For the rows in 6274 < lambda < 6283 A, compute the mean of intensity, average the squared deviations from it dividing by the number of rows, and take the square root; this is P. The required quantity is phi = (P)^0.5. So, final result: 0.34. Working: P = 0.12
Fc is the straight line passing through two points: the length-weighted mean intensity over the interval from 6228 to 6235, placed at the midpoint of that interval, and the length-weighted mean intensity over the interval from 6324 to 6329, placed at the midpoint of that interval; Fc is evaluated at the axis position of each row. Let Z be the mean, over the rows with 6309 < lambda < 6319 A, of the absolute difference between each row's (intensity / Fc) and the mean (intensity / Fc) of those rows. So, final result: 0.011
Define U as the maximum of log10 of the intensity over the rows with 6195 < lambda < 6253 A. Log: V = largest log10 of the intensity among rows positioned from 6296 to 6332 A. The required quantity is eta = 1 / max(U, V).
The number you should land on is 0.722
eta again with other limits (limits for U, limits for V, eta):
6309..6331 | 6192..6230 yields 0.722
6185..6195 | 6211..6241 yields 0.722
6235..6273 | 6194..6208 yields 0.722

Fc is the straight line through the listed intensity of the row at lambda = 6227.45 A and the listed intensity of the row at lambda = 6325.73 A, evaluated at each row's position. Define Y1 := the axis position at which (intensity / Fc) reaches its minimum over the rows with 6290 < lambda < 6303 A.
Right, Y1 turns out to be 6301.01 A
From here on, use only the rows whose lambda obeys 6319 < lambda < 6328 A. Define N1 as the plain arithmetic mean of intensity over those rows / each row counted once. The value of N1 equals 23.5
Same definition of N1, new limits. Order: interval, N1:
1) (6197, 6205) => 24.1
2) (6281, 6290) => 23.9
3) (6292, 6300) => 23.7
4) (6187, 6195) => 23.9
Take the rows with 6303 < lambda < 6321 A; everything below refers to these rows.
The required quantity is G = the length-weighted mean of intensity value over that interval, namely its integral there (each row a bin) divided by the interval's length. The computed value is 23.59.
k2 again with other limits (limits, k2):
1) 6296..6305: 2.27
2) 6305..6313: 2.22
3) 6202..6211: 2.29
